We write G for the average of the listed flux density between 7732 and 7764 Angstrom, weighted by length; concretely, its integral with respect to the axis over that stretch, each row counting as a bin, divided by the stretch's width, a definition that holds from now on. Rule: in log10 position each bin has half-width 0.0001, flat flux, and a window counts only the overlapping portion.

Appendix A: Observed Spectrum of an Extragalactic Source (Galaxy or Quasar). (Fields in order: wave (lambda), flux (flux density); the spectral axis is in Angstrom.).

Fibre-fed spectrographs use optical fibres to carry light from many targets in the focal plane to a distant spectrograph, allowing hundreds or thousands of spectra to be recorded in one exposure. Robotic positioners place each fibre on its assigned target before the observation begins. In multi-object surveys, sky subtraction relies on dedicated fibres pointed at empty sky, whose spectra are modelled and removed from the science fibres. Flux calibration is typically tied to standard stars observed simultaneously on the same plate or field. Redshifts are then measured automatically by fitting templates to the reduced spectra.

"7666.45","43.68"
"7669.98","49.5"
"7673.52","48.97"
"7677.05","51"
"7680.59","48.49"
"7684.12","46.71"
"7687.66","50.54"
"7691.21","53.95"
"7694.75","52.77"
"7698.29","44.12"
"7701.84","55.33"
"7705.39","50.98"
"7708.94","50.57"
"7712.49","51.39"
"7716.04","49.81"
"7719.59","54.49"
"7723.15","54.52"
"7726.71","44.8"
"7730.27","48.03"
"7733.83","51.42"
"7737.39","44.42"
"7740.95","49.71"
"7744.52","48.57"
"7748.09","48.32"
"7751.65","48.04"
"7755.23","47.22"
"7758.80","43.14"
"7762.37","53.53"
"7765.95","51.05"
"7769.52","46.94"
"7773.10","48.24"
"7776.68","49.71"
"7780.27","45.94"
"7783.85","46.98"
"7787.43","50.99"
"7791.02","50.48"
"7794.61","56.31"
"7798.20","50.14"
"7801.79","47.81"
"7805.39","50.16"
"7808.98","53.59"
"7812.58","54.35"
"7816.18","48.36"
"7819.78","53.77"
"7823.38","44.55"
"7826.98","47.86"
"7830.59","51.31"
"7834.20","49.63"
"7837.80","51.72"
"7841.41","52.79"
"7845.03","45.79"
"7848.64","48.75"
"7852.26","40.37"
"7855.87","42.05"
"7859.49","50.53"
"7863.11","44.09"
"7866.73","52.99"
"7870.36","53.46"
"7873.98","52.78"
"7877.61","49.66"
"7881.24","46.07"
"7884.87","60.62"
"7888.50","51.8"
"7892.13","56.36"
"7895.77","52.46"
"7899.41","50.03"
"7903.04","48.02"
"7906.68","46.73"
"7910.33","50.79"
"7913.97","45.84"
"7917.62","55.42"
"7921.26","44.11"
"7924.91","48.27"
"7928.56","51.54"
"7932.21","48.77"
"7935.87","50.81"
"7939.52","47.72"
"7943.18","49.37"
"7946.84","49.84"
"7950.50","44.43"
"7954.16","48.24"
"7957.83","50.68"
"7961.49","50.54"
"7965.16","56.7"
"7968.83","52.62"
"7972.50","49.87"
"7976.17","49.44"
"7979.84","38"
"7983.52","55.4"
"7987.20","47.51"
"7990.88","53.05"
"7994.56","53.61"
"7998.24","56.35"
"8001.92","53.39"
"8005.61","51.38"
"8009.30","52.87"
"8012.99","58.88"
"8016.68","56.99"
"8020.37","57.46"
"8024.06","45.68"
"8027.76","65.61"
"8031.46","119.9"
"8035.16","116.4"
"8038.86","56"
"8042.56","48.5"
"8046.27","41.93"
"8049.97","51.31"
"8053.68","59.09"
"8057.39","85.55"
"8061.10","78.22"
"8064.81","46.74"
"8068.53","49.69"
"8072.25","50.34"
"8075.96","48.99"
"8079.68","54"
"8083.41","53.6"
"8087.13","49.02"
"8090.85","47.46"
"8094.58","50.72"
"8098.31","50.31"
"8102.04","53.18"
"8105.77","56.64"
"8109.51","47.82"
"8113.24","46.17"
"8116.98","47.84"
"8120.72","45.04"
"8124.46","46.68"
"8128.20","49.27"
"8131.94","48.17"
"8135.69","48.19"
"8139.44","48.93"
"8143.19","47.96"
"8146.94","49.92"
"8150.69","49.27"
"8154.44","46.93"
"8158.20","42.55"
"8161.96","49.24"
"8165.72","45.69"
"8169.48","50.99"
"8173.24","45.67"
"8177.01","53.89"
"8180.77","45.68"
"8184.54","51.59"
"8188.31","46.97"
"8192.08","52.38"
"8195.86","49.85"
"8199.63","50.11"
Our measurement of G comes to 48.2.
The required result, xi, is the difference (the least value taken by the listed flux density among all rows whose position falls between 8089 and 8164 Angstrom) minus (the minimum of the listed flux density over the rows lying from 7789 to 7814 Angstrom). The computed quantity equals -5.3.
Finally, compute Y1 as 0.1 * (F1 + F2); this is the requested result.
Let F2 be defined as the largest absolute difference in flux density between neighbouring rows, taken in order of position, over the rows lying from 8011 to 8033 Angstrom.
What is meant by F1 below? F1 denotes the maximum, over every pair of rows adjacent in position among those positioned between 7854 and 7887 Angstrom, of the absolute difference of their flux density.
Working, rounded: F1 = 15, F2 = 54.3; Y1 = 7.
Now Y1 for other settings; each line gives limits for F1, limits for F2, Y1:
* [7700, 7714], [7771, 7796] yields 1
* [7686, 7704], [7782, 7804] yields 2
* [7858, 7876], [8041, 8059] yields 4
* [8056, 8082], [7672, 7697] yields 4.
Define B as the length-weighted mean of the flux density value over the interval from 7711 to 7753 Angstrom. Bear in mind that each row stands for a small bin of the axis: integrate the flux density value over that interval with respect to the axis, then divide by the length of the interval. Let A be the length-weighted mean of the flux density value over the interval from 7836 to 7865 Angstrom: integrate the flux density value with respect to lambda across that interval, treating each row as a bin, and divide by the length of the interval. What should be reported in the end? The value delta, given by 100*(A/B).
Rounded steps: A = 47.0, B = 49.5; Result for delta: 95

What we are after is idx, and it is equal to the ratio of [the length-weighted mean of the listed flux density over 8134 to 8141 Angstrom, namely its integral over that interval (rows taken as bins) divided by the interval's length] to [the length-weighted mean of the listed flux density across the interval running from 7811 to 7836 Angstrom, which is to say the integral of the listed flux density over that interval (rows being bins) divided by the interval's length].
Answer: 0.97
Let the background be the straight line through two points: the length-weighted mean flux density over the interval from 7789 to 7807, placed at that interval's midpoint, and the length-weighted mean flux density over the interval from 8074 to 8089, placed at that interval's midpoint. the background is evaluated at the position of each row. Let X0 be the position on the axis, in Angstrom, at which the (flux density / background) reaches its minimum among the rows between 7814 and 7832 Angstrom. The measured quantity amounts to 7823.38 Angstrom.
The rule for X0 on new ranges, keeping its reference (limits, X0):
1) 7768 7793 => 7780.27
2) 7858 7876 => 7863.11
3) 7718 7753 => 7737.39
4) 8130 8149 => 8143.19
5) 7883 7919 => 7913.97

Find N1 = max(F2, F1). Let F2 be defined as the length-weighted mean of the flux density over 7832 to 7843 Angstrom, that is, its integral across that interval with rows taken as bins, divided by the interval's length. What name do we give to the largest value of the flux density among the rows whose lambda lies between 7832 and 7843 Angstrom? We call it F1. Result 53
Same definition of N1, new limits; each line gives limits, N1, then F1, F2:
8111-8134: 49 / 49.27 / 47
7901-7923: 55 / 55.42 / 49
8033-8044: 116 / 116.4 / 76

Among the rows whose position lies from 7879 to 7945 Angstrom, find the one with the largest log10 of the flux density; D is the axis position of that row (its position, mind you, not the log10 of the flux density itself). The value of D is 7884.87 Angstrom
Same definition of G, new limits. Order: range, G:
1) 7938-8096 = 55.9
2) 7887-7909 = 50.9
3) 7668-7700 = 49.5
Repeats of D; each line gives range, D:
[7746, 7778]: 7762.37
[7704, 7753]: 7723.15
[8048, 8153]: 8057.39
